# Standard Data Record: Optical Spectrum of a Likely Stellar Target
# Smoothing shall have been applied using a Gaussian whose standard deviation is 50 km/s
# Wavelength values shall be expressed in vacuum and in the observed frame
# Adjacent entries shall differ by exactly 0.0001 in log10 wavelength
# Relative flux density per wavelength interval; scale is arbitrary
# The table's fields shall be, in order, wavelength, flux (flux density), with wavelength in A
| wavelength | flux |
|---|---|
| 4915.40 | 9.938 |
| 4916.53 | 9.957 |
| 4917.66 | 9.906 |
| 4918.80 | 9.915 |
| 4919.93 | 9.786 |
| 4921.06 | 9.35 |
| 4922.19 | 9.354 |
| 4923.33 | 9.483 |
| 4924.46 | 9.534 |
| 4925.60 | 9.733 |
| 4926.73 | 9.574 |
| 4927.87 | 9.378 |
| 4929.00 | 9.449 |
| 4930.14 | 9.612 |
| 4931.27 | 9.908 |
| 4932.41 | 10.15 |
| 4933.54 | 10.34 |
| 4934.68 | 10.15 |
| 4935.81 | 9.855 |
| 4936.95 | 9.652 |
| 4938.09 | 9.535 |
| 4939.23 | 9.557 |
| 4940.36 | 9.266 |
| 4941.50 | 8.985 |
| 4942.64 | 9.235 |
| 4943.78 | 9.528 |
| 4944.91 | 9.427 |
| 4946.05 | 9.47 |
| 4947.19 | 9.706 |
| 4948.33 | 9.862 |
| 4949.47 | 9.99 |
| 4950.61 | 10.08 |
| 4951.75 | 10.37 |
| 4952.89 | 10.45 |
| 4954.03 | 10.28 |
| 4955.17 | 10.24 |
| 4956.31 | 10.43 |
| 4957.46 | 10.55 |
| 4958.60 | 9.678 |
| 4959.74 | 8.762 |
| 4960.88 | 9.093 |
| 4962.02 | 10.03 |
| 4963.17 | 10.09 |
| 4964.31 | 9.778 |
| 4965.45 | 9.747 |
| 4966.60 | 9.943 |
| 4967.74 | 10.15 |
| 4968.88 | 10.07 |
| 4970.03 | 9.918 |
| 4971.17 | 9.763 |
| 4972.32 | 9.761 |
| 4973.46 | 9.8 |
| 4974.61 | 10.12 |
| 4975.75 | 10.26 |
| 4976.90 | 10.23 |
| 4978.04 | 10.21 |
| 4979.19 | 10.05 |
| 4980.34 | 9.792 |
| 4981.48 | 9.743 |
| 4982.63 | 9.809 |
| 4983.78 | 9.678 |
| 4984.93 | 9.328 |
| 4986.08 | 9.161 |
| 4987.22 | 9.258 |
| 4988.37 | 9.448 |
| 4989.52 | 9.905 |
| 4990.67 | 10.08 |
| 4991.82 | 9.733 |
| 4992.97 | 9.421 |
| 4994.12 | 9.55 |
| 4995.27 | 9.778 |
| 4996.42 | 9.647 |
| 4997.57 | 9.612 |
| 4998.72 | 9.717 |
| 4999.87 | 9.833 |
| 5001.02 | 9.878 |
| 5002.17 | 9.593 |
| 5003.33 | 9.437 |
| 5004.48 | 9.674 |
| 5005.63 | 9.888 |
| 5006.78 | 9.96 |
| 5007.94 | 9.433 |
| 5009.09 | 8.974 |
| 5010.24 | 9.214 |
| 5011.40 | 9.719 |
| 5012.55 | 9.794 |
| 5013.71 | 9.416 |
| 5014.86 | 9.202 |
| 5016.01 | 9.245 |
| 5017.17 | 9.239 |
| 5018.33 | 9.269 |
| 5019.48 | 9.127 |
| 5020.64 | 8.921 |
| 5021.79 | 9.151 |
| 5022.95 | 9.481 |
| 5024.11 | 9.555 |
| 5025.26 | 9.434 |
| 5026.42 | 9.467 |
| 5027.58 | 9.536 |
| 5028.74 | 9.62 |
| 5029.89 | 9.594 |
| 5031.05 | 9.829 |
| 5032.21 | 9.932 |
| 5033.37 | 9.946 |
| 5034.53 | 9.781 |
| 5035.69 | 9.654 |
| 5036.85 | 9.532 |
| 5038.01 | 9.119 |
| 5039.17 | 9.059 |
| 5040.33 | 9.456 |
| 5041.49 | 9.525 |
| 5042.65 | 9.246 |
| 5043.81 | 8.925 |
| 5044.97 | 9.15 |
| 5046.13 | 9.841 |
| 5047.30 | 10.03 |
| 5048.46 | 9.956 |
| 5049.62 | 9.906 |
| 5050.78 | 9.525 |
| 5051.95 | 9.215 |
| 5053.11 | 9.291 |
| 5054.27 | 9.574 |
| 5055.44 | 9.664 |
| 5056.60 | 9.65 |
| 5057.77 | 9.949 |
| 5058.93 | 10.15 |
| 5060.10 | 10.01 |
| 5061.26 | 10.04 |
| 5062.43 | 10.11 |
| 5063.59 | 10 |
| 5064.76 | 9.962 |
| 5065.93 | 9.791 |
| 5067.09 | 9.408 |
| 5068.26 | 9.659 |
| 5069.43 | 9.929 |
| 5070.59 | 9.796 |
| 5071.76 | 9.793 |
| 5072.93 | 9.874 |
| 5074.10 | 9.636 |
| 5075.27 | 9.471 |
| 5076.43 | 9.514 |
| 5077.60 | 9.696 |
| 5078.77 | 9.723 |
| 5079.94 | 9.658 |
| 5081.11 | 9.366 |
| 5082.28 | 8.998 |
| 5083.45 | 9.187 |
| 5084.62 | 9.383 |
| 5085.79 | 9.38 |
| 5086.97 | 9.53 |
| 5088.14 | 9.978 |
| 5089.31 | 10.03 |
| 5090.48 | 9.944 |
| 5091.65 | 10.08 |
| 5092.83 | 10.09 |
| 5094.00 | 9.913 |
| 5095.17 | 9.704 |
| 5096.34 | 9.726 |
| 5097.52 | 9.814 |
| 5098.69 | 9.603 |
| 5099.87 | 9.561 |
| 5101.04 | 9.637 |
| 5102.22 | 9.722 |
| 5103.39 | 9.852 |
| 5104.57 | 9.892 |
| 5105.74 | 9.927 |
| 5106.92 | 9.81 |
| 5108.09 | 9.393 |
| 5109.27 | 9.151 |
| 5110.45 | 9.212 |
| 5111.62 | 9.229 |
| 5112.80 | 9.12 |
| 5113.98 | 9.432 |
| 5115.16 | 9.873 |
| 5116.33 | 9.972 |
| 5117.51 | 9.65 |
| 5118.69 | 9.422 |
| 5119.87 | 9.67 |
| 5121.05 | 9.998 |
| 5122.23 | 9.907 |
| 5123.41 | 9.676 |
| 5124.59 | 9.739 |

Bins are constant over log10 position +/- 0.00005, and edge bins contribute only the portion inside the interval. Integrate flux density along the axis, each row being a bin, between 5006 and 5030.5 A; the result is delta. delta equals 230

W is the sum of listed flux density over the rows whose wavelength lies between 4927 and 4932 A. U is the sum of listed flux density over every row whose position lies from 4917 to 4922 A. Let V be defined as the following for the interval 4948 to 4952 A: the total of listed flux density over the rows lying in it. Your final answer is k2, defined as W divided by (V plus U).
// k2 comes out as 0.484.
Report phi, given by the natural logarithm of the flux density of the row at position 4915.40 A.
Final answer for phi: 2.30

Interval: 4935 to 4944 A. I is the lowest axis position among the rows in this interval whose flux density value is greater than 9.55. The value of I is 4935.81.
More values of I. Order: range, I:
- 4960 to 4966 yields 4962.02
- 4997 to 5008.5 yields 4997.57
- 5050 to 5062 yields 5054.27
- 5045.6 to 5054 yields 5046.13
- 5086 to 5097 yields 5088.14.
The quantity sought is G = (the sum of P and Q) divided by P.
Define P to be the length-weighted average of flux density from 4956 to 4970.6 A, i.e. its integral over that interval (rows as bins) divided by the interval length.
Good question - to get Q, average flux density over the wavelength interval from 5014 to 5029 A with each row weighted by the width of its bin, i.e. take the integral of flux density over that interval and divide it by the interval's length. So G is 1.946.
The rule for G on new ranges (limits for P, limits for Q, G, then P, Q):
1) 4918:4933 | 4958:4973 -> 2.013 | 9.64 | 9.76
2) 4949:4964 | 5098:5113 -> 1.956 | 10.00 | 9.56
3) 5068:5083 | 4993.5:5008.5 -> 2.007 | 9.62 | 9.69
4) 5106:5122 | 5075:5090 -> 1.999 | 9.55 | 9.54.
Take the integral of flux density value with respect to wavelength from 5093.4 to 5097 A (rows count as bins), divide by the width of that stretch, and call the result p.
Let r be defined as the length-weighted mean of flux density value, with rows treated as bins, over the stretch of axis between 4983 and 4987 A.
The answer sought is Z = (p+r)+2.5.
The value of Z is 21.7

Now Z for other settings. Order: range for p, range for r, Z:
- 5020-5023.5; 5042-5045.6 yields 20.8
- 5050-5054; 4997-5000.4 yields 21.6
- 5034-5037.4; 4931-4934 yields 22.3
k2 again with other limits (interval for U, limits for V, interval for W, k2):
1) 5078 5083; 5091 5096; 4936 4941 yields 0.490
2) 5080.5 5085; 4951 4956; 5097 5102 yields 0.493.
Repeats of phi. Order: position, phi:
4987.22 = 2.23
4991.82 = 2.28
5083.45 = 2.22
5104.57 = 2.29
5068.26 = 2.27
